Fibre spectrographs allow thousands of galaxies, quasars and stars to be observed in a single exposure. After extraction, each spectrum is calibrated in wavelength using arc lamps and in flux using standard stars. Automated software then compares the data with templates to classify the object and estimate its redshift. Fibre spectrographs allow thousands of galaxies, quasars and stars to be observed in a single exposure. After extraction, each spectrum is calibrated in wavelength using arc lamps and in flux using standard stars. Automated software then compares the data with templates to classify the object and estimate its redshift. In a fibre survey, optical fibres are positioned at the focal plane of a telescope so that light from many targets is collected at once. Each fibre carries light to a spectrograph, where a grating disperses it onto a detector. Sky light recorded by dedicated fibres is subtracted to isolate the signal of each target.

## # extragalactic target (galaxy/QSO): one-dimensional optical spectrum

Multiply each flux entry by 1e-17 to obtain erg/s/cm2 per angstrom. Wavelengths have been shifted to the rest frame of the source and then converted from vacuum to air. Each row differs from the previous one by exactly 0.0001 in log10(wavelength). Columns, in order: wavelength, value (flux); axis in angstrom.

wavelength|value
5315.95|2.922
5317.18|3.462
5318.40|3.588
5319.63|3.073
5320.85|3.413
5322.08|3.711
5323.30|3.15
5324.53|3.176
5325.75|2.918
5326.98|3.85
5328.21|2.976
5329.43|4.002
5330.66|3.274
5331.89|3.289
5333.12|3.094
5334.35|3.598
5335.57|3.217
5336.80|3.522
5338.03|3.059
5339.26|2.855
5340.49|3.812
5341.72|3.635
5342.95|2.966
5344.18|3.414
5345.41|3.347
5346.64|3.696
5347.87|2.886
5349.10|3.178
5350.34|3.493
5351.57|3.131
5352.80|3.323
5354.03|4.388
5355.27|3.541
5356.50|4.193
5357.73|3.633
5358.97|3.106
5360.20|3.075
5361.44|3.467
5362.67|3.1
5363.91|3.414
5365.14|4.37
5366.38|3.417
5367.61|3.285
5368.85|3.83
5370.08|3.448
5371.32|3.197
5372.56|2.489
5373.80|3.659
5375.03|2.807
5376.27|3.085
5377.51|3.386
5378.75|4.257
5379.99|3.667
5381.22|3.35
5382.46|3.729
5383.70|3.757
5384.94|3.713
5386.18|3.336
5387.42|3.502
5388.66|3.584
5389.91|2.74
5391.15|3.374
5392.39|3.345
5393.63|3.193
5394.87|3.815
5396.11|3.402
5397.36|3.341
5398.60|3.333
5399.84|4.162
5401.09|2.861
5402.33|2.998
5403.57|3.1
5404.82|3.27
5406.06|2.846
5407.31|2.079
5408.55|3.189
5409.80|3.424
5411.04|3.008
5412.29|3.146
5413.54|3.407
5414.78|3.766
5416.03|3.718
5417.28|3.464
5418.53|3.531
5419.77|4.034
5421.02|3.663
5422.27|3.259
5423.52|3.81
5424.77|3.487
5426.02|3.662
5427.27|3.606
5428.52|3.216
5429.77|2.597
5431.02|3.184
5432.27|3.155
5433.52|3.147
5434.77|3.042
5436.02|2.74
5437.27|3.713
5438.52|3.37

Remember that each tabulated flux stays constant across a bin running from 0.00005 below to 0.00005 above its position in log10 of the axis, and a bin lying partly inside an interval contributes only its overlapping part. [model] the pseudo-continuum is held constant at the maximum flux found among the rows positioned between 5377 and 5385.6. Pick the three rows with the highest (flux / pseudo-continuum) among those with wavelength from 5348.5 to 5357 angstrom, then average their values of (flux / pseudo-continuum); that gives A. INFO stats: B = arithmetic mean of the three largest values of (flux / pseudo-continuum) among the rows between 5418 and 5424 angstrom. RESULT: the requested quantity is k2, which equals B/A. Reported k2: 0.95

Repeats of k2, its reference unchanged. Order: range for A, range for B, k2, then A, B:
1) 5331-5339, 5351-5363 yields 1.17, 0.82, 0.956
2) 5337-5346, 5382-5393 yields 1.03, 0.85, 0.877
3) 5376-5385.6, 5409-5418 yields 0.93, 0.92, 0.857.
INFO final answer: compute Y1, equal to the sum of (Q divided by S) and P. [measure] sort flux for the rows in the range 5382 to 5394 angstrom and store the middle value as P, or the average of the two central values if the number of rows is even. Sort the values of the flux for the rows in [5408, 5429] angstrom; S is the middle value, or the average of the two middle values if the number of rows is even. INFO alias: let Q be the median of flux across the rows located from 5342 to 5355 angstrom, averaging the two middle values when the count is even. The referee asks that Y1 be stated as 4.39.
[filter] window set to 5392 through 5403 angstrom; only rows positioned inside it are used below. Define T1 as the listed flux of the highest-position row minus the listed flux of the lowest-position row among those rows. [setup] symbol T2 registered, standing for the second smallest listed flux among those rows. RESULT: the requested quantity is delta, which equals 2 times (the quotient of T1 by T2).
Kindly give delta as -0.23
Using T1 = -0.35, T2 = 2.998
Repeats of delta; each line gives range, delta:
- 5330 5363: -0.12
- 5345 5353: -0.02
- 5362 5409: 0.07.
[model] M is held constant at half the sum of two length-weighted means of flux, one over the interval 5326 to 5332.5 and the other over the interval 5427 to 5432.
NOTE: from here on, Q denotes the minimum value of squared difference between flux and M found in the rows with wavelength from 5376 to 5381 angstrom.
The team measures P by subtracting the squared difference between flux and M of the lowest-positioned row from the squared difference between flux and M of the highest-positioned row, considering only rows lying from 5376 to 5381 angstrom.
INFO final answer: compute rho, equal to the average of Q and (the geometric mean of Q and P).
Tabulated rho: 0.023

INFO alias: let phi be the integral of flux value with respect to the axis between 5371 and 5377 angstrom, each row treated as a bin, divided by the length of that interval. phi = 3.04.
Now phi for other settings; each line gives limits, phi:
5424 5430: 3.37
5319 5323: 3.38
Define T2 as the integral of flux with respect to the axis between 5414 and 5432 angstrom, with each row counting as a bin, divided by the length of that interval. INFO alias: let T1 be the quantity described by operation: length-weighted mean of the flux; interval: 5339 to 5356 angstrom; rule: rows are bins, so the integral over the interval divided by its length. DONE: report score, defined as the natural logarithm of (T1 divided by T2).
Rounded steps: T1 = 3.42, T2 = 3.49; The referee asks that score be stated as -0.020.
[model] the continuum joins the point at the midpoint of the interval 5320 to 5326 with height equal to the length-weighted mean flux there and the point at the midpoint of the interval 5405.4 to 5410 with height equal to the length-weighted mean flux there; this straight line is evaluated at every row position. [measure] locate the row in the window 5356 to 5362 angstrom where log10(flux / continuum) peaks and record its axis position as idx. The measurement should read 5356.50 angstrom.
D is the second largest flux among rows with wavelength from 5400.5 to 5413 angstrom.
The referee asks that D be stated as 3.27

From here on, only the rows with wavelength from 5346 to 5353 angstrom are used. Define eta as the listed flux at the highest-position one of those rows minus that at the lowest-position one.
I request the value -0.4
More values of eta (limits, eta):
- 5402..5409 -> 0.2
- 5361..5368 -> -0.2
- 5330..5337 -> 0.2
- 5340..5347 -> -0.1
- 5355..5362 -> -0.1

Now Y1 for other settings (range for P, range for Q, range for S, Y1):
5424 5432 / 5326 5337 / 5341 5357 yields 4.31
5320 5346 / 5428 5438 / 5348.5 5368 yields 4.21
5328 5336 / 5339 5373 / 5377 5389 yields 4.22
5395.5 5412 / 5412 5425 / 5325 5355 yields 4.26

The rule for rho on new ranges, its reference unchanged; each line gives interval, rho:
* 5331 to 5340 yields 0.002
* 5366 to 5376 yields 0.001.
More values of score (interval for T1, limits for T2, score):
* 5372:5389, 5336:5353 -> 0.044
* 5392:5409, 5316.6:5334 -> -0.046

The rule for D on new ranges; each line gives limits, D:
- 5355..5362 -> 3.633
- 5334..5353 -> 3.696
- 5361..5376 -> 3.83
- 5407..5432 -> 3.81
